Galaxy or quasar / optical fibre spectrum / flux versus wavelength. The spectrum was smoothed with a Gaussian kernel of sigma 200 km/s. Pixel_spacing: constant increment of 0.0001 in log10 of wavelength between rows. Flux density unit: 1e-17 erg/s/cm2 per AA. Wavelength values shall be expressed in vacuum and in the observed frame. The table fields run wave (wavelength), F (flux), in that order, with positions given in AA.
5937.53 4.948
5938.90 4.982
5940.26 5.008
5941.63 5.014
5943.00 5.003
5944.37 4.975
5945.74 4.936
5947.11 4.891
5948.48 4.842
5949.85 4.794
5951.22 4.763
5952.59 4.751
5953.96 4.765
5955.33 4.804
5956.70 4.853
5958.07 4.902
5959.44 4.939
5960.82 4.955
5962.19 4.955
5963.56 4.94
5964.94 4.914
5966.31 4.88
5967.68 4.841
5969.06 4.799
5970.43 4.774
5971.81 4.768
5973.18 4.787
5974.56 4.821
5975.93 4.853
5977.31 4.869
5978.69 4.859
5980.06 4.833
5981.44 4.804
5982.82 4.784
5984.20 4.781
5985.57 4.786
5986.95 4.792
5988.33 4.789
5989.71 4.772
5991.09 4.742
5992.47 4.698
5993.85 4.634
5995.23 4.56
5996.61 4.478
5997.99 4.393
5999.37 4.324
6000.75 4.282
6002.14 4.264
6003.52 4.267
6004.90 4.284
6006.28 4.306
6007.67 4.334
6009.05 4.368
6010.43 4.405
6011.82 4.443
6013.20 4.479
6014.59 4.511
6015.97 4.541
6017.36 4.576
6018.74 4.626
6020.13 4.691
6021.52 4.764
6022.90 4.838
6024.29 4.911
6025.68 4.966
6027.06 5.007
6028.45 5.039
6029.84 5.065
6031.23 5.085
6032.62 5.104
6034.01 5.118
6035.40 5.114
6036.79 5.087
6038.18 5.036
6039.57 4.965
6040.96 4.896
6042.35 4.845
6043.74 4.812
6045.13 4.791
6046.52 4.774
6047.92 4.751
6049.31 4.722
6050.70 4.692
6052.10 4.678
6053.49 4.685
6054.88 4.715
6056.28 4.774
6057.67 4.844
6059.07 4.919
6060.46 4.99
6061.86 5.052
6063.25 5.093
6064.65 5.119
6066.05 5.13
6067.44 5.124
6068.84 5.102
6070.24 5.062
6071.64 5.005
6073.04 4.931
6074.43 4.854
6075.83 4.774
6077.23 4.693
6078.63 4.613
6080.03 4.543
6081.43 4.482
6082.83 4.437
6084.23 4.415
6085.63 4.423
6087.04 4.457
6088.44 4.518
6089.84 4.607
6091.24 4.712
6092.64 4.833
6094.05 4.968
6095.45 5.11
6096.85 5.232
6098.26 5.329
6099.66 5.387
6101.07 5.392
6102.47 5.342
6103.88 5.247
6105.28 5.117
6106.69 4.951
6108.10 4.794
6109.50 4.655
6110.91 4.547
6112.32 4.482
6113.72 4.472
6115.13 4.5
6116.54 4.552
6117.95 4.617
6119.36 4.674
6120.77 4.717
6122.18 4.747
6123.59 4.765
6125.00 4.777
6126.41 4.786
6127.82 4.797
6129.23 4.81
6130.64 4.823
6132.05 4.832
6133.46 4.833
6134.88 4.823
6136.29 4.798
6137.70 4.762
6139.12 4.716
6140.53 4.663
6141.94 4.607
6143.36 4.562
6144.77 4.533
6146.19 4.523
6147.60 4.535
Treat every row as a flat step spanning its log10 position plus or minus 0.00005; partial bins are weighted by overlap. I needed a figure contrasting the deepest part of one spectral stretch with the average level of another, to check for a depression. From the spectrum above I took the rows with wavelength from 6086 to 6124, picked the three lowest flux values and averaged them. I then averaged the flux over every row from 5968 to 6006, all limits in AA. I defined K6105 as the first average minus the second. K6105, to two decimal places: -0.19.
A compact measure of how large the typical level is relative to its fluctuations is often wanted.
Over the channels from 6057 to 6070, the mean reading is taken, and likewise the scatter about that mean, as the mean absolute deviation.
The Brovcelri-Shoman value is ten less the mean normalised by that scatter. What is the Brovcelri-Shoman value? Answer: -51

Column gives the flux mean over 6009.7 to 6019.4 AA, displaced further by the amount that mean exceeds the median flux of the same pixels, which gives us 4.51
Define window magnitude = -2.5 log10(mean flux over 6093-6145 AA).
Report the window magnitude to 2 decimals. -1.71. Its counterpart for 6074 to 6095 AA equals -1.66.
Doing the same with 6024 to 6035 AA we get -1.76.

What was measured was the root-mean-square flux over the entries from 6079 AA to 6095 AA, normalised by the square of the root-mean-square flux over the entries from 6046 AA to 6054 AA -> 0.206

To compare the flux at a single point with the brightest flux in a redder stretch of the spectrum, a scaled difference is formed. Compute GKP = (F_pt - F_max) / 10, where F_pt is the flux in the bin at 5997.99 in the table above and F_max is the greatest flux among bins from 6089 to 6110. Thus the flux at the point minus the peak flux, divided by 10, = -0.100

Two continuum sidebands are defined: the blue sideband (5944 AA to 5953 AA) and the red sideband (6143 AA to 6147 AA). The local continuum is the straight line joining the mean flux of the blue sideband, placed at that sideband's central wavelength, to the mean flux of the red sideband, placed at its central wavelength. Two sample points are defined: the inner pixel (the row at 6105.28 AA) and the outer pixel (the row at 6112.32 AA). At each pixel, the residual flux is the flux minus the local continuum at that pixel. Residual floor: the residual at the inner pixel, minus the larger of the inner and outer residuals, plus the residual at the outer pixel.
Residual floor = -0.11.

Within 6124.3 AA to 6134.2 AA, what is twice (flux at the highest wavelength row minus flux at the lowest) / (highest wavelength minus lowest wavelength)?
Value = 0.01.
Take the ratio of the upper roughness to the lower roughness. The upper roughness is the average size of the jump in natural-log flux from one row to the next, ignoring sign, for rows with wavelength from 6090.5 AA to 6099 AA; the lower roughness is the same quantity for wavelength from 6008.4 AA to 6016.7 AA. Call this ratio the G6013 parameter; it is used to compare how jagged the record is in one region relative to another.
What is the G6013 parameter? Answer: 3.2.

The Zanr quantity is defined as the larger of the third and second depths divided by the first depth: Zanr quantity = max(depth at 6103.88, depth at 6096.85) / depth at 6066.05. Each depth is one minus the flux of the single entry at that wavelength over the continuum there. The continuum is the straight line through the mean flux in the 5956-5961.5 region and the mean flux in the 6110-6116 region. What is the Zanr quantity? 1.4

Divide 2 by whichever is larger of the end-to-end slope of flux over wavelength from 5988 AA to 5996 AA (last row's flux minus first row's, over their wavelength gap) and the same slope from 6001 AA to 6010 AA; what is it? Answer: 133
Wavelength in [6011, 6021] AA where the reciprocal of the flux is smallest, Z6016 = 6020.13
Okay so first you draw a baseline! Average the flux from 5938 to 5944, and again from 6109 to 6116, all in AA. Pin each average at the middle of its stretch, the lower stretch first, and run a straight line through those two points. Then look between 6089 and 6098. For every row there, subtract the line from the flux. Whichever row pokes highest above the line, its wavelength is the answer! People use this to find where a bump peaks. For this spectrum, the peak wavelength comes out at 6096.85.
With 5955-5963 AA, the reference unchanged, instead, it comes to 5962.19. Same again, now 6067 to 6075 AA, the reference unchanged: 6067.44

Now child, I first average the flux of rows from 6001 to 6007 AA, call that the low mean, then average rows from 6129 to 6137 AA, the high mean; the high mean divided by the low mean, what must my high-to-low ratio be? 1.13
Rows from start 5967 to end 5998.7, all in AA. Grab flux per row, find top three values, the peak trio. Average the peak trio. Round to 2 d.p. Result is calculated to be 4.86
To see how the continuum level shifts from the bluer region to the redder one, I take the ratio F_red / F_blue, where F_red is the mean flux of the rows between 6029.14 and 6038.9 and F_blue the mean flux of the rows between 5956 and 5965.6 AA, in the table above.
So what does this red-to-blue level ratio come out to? 1.03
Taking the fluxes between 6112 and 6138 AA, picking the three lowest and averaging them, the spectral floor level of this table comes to 4.48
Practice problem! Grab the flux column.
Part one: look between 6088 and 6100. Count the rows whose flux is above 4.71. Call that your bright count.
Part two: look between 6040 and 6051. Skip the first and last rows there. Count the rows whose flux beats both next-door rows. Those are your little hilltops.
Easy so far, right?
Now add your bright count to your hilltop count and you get 7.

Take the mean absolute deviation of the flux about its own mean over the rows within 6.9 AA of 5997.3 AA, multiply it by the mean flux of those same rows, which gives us 0.7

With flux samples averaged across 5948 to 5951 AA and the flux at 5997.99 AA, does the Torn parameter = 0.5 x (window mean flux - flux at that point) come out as 0.21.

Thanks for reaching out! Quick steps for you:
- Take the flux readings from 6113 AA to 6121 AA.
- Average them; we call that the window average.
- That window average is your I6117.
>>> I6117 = 4.6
